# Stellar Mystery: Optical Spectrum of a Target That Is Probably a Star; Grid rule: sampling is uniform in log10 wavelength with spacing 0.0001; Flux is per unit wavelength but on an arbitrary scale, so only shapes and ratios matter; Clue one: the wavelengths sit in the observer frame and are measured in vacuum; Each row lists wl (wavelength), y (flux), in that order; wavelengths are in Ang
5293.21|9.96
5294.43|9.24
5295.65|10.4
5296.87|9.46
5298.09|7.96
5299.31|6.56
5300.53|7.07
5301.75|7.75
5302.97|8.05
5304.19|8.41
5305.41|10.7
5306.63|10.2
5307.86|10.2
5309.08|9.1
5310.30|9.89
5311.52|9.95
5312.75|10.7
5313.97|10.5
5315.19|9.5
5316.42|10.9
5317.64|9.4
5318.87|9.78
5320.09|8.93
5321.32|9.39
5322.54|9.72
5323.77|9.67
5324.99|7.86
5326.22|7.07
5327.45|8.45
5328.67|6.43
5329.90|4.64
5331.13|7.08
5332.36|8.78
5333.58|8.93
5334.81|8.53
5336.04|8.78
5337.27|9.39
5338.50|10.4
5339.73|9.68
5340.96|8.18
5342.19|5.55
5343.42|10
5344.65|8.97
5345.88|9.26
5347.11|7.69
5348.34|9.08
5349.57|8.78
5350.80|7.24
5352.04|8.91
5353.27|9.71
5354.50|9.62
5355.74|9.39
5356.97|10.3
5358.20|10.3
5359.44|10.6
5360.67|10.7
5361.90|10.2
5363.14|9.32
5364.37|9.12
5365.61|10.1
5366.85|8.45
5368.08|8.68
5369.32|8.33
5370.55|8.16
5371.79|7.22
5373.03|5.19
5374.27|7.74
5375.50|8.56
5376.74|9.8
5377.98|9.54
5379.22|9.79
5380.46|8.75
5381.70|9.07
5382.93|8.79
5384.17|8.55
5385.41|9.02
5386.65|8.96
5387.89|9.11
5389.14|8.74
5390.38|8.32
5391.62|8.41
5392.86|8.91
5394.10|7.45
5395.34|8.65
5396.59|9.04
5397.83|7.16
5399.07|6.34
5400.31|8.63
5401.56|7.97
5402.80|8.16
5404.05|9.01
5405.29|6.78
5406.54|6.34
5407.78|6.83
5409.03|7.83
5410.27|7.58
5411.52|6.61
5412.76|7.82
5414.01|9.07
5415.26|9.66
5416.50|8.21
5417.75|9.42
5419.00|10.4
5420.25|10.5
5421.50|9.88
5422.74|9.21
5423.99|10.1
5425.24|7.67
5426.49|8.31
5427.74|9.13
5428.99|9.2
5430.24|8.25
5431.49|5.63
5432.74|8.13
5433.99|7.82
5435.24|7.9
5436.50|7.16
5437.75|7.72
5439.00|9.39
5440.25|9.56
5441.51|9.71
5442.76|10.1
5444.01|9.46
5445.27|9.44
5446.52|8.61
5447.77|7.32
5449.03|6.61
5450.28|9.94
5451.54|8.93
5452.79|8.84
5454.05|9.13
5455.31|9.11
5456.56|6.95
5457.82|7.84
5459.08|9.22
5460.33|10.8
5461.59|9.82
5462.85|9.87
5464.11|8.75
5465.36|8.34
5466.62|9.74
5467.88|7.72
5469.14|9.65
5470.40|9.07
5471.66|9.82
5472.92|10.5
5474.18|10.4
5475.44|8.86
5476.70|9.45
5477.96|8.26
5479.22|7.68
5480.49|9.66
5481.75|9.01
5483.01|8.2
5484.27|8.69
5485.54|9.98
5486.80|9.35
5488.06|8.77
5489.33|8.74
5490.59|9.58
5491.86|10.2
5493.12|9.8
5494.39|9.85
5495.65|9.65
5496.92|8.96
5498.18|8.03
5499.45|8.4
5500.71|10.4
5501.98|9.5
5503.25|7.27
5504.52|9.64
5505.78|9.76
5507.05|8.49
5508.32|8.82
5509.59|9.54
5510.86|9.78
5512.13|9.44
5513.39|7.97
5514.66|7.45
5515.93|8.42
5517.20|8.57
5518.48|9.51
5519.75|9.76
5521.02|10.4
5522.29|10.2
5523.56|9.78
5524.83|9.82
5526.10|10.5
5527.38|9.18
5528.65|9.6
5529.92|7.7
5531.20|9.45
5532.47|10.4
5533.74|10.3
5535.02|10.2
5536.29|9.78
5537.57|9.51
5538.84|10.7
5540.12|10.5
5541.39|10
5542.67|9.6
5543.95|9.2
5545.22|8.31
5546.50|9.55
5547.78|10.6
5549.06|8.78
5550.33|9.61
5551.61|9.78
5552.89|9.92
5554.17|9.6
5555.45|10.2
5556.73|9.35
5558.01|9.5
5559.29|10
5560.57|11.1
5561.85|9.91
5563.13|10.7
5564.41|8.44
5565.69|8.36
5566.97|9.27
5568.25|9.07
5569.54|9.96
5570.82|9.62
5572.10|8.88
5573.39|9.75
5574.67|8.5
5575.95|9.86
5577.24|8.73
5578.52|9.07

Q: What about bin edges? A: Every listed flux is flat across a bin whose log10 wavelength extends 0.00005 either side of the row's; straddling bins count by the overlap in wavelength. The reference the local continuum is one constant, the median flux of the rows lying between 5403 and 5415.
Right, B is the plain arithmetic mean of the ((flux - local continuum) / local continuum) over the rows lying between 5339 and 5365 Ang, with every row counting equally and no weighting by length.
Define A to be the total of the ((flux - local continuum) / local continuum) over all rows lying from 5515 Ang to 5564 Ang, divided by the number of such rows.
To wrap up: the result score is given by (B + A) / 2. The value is 0.25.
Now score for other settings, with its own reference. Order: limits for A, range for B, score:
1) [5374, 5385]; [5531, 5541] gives 0.26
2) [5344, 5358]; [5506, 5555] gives 0.22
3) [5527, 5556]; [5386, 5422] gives 0.19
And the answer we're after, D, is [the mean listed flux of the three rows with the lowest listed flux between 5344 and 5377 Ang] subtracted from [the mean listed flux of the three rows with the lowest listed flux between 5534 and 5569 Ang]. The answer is 1.8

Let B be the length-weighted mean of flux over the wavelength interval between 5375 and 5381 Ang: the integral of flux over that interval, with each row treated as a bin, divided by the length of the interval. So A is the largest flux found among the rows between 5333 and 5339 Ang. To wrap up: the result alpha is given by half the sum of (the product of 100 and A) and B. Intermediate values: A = 10.4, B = 9.3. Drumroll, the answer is 525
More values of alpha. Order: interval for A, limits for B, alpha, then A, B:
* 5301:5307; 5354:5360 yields 540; 10.7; 10.0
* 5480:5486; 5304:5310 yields 504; 9.98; 9.8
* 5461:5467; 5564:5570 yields 498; 9.87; 9.0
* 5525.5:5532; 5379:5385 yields 529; 10.5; 8.9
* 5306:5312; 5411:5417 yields 514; 10.2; 8.3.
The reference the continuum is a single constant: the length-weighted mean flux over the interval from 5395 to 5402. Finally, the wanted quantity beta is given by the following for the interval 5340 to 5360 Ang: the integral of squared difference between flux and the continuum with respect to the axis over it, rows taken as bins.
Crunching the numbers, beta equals 53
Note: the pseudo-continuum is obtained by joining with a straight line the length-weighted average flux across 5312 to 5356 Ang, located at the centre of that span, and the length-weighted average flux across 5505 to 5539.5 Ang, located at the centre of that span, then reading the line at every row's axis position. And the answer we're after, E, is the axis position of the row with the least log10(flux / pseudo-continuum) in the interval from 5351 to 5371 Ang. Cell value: 5370.55 Ang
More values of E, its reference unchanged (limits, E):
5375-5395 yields 5394.10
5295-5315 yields 5299.31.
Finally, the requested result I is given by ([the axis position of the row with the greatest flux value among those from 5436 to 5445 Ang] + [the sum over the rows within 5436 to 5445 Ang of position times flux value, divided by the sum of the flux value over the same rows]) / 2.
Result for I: 5441.6 Ang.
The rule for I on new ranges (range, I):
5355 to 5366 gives 5360.6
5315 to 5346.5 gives 5323.3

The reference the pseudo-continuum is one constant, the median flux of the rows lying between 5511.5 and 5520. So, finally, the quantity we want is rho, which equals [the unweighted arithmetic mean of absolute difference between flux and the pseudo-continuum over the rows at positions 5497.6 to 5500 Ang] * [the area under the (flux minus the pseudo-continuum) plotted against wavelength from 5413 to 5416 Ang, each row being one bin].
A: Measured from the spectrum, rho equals 0.6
